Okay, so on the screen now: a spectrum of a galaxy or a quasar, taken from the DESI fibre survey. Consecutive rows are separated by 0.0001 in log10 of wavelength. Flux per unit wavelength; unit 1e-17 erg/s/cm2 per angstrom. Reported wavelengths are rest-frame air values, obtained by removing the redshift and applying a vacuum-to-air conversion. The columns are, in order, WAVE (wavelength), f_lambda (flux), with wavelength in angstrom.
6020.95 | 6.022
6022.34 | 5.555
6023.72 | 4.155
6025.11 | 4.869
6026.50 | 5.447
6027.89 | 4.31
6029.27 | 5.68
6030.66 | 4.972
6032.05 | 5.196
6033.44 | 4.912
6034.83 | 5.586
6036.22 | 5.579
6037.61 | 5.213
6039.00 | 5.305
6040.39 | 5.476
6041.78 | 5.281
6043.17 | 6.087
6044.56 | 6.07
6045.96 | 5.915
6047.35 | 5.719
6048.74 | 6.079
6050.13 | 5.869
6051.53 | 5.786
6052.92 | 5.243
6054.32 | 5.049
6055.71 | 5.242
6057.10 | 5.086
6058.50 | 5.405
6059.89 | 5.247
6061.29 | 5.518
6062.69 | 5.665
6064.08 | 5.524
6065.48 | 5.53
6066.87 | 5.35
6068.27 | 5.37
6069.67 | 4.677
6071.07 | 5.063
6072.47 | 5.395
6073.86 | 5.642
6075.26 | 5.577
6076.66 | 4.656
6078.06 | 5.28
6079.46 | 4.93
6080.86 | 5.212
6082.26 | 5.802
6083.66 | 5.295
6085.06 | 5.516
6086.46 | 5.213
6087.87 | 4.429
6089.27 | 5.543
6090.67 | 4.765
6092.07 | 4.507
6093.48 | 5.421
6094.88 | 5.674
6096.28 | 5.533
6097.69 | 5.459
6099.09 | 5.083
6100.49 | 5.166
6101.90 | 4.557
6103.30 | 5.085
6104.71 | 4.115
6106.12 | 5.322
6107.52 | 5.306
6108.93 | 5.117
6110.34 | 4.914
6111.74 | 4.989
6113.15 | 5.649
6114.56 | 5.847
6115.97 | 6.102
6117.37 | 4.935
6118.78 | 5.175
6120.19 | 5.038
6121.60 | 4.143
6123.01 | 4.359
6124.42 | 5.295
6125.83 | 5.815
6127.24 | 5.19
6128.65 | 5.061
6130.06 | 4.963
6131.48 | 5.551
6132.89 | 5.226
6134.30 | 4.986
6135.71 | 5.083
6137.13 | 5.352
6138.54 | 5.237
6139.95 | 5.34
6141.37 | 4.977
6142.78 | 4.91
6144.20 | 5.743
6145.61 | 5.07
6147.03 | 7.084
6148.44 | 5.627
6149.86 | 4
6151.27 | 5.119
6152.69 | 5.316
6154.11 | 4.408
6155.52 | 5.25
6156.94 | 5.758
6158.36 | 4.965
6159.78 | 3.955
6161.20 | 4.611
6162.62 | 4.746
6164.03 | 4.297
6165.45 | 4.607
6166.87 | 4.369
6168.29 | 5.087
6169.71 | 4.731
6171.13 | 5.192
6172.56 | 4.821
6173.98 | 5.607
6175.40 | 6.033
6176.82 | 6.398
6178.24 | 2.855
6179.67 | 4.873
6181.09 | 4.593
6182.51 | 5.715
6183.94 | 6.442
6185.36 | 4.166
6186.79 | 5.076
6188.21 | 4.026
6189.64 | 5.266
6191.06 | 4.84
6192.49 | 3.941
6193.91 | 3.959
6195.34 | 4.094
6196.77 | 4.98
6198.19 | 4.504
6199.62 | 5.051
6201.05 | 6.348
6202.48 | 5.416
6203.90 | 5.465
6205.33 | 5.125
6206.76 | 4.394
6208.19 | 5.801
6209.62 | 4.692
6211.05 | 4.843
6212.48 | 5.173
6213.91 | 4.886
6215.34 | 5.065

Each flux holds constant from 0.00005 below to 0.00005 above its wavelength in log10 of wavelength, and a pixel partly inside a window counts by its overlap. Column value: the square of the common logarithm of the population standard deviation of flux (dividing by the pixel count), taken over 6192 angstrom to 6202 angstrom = 0.01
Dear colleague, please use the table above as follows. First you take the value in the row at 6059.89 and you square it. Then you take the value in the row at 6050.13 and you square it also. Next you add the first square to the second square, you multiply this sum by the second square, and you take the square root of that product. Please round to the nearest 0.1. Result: 46.2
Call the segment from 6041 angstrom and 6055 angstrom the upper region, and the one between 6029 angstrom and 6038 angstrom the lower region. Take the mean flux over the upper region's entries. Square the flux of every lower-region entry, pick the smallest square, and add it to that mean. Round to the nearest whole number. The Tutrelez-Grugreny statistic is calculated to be 30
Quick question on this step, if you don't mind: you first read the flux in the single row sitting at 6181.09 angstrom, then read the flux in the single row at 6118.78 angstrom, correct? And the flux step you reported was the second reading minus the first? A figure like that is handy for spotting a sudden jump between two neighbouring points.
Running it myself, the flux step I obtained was 0.58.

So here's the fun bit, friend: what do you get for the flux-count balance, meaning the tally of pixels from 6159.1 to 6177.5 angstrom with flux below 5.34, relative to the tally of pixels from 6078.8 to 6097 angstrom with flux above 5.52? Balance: 2.5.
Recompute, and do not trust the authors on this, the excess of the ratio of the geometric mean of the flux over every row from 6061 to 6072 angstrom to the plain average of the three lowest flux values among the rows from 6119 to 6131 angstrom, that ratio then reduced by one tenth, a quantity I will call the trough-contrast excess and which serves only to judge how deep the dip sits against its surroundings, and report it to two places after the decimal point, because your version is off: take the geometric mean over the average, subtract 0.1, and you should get 1.09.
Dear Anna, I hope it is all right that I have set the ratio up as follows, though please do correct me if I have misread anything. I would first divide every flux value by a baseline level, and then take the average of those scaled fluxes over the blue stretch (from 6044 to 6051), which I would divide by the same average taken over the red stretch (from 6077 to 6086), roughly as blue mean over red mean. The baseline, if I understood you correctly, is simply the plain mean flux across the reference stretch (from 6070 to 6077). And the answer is 1.11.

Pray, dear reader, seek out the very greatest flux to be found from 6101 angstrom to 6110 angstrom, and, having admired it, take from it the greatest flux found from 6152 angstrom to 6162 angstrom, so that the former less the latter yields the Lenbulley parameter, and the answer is -0.4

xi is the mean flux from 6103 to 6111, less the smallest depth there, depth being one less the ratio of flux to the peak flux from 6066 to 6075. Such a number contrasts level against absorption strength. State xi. 4.9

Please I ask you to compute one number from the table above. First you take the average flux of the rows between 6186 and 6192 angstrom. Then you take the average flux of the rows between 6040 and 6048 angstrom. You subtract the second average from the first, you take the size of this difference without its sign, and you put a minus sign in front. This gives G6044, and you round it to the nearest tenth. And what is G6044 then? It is -1.0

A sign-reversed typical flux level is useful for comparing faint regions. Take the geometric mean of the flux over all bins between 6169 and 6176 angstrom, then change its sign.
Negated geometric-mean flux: -5.25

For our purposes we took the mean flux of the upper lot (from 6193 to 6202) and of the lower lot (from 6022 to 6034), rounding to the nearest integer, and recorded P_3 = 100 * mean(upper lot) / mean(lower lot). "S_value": 96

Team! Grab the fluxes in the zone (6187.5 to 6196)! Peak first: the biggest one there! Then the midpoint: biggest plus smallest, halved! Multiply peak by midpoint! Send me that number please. 24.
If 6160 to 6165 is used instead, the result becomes 21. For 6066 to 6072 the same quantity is 27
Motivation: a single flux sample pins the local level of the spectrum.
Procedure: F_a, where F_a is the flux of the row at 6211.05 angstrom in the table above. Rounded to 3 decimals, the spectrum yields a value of 4.843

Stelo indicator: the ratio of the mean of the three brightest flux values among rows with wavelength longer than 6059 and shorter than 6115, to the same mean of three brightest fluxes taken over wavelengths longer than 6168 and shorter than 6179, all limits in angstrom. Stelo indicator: 0.960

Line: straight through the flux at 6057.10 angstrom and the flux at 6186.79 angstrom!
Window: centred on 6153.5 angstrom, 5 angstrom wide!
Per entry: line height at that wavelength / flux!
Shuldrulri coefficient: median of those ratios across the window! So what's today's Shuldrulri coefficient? 0.98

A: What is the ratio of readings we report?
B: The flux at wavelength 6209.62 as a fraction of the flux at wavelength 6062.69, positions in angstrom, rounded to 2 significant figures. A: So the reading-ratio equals 0.83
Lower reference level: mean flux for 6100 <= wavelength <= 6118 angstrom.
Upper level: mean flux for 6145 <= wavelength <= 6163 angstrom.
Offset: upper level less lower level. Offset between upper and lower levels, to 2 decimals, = -0.09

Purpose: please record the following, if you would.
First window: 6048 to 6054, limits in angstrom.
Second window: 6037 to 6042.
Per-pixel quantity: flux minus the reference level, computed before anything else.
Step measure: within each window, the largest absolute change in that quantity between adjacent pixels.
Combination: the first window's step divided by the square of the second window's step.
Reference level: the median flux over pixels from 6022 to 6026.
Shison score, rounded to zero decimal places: 14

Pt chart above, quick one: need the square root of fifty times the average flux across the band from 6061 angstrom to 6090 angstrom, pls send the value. 16.3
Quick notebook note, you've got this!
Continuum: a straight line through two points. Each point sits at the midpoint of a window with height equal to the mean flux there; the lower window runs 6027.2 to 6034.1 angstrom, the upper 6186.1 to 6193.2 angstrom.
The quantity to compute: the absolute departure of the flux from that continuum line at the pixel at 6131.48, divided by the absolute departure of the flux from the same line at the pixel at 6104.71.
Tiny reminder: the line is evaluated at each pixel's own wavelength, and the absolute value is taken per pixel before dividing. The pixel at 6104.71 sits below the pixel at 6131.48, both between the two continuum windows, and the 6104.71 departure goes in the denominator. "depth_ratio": 1.1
